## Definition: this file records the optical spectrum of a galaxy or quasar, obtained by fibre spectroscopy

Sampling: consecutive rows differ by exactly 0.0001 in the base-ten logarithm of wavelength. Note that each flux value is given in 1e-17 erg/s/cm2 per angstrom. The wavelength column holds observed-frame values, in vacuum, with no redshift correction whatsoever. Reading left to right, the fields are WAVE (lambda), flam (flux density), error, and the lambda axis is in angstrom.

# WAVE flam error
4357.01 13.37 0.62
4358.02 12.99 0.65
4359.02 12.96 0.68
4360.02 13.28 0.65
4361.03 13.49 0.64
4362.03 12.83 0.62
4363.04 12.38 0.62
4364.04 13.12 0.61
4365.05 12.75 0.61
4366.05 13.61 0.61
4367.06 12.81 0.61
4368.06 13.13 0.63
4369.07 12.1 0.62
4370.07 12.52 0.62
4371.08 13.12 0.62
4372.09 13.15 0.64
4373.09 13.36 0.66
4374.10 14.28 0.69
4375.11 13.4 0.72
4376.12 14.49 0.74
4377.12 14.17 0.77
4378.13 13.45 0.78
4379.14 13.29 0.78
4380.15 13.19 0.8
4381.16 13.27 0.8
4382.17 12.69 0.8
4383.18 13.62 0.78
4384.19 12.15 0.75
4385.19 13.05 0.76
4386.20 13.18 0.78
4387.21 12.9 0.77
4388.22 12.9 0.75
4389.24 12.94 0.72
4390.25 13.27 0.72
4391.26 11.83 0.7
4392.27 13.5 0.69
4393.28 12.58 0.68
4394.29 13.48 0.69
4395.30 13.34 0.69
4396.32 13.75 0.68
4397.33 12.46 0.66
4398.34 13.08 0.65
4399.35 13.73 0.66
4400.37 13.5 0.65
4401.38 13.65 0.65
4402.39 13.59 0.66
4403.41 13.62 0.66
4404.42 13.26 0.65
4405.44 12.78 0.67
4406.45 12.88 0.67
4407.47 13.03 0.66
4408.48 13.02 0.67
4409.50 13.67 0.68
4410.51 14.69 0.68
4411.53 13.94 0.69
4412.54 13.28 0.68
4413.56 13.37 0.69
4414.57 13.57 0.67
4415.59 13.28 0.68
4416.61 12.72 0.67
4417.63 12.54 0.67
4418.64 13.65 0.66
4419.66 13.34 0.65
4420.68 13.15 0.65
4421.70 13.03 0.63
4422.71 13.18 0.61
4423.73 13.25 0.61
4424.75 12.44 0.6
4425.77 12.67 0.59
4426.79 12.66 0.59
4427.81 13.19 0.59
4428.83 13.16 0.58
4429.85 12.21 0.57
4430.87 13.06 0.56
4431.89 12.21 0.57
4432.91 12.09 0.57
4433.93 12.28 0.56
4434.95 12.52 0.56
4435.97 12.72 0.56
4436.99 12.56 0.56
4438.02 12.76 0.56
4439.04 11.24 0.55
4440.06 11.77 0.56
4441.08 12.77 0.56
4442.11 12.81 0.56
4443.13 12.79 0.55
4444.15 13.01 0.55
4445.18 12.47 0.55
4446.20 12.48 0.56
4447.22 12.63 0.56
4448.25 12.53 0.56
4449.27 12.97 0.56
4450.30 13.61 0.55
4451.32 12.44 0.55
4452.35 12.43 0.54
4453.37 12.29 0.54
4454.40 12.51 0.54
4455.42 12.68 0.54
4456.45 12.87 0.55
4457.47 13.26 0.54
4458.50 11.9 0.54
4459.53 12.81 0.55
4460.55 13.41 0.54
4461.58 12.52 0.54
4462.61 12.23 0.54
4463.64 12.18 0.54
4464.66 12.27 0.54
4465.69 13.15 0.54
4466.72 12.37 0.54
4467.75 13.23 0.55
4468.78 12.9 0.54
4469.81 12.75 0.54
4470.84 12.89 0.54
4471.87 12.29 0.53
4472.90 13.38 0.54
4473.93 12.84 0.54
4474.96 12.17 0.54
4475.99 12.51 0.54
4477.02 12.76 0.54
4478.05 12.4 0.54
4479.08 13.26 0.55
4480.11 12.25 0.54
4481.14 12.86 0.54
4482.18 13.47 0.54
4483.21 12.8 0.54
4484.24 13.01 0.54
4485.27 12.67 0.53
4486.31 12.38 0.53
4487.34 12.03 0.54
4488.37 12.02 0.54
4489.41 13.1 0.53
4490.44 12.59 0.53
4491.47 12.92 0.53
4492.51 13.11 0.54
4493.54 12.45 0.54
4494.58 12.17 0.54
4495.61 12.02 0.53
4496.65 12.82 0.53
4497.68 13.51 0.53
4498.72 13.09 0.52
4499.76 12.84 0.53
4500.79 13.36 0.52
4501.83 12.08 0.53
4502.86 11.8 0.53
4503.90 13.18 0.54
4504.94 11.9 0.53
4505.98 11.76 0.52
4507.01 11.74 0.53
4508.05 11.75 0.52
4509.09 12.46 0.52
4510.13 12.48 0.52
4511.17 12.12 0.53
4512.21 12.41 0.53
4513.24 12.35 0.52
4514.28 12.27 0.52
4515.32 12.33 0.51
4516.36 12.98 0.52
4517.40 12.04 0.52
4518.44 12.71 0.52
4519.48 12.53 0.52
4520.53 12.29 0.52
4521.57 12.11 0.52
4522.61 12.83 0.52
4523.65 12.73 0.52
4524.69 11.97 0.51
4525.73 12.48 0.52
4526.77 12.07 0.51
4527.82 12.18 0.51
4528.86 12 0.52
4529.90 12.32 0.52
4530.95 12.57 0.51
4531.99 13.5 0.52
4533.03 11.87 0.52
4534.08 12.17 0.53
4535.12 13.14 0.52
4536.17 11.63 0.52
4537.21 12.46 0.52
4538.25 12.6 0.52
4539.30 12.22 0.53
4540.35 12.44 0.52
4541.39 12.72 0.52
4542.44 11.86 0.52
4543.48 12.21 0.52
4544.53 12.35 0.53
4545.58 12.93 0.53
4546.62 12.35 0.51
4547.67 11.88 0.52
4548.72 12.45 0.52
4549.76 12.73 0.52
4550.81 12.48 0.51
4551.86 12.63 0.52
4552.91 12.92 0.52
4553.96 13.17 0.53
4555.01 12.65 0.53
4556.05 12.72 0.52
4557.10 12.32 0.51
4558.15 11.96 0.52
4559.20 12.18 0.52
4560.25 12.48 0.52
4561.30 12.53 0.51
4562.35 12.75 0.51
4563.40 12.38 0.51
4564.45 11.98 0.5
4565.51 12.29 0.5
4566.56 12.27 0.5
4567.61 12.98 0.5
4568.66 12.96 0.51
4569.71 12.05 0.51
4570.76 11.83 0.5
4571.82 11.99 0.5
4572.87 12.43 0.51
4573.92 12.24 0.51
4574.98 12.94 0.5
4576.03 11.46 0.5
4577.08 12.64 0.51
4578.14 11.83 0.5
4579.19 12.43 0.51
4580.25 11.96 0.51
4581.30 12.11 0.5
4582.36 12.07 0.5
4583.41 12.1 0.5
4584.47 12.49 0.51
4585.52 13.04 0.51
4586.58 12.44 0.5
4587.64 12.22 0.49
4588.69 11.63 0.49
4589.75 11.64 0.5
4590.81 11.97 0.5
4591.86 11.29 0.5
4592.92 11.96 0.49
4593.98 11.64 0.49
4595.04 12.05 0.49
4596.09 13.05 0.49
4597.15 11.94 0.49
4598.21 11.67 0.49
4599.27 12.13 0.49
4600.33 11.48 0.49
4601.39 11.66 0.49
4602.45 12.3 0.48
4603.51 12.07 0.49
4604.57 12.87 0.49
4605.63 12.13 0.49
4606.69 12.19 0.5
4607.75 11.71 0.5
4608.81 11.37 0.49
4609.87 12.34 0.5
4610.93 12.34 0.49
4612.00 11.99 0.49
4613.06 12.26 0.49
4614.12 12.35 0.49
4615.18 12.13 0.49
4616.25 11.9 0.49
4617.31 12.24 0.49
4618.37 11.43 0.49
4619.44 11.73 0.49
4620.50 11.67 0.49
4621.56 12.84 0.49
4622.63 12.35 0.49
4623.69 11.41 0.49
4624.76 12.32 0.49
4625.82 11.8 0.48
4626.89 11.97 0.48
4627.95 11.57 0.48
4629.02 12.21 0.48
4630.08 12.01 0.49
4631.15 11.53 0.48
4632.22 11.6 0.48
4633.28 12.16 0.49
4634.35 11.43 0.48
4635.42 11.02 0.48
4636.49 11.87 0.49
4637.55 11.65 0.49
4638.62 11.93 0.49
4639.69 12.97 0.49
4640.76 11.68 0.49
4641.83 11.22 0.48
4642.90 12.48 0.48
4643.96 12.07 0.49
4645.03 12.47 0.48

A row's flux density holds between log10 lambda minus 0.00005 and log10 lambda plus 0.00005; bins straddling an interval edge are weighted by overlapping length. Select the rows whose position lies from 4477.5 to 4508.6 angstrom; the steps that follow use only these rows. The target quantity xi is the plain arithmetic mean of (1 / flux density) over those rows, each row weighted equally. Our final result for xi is 0.0797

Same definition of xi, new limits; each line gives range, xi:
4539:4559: 0.0802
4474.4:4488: 0.0791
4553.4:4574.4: 0.0807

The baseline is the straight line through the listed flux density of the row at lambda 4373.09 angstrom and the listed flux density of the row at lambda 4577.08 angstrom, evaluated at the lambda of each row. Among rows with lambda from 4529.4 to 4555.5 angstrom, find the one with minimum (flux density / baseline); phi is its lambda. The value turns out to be 4536.17 angstrom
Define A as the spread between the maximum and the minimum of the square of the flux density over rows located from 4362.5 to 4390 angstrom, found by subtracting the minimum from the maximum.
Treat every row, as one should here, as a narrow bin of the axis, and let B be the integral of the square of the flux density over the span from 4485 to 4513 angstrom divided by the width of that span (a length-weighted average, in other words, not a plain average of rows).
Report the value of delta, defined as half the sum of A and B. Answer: 110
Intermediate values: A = 63.6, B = 156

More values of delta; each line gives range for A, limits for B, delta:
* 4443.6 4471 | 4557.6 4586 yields 98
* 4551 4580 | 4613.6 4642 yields 92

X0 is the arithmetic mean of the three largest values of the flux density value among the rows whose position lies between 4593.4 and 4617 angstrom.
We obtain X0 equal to 12.8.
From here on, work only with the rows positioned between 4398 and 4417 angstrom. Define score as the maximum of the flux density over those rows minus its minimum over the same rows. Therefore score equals 2.0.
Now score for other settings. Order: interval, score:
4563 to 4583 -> 1.5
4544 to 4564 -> 1.3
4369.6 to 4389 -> 2.3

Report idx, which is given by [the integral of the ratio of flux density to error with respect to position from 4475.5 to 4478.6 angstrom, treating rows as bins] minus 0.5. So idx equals 72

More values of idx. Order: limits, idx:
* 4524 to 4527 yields 71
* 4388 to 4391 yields 53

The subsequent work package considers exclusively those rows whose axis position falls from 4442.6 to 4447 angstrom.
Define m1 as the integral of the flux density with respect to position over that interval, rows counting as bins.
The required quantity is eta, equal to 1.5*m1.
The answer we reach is 84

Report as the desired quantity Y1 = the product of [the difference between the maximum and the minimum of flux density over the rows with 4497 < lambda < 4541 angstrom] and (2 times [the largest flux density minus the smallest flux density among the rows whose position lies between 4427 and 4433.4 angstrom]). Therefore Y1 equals 4.1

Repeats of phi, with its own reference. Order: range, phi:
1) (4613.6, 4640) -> 4635.42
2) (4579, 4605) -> 4591.86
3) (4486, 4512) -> 4507.01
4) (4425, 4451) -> 4439.04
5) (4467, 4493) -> 4488.37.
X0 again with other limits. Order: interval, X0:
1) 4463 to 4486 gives 13.4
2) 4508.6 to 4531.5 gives 12.8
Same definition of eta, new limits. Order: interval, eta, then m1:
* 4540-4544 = 74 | 49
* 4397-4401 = 79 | 53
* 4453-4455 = 37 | 25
